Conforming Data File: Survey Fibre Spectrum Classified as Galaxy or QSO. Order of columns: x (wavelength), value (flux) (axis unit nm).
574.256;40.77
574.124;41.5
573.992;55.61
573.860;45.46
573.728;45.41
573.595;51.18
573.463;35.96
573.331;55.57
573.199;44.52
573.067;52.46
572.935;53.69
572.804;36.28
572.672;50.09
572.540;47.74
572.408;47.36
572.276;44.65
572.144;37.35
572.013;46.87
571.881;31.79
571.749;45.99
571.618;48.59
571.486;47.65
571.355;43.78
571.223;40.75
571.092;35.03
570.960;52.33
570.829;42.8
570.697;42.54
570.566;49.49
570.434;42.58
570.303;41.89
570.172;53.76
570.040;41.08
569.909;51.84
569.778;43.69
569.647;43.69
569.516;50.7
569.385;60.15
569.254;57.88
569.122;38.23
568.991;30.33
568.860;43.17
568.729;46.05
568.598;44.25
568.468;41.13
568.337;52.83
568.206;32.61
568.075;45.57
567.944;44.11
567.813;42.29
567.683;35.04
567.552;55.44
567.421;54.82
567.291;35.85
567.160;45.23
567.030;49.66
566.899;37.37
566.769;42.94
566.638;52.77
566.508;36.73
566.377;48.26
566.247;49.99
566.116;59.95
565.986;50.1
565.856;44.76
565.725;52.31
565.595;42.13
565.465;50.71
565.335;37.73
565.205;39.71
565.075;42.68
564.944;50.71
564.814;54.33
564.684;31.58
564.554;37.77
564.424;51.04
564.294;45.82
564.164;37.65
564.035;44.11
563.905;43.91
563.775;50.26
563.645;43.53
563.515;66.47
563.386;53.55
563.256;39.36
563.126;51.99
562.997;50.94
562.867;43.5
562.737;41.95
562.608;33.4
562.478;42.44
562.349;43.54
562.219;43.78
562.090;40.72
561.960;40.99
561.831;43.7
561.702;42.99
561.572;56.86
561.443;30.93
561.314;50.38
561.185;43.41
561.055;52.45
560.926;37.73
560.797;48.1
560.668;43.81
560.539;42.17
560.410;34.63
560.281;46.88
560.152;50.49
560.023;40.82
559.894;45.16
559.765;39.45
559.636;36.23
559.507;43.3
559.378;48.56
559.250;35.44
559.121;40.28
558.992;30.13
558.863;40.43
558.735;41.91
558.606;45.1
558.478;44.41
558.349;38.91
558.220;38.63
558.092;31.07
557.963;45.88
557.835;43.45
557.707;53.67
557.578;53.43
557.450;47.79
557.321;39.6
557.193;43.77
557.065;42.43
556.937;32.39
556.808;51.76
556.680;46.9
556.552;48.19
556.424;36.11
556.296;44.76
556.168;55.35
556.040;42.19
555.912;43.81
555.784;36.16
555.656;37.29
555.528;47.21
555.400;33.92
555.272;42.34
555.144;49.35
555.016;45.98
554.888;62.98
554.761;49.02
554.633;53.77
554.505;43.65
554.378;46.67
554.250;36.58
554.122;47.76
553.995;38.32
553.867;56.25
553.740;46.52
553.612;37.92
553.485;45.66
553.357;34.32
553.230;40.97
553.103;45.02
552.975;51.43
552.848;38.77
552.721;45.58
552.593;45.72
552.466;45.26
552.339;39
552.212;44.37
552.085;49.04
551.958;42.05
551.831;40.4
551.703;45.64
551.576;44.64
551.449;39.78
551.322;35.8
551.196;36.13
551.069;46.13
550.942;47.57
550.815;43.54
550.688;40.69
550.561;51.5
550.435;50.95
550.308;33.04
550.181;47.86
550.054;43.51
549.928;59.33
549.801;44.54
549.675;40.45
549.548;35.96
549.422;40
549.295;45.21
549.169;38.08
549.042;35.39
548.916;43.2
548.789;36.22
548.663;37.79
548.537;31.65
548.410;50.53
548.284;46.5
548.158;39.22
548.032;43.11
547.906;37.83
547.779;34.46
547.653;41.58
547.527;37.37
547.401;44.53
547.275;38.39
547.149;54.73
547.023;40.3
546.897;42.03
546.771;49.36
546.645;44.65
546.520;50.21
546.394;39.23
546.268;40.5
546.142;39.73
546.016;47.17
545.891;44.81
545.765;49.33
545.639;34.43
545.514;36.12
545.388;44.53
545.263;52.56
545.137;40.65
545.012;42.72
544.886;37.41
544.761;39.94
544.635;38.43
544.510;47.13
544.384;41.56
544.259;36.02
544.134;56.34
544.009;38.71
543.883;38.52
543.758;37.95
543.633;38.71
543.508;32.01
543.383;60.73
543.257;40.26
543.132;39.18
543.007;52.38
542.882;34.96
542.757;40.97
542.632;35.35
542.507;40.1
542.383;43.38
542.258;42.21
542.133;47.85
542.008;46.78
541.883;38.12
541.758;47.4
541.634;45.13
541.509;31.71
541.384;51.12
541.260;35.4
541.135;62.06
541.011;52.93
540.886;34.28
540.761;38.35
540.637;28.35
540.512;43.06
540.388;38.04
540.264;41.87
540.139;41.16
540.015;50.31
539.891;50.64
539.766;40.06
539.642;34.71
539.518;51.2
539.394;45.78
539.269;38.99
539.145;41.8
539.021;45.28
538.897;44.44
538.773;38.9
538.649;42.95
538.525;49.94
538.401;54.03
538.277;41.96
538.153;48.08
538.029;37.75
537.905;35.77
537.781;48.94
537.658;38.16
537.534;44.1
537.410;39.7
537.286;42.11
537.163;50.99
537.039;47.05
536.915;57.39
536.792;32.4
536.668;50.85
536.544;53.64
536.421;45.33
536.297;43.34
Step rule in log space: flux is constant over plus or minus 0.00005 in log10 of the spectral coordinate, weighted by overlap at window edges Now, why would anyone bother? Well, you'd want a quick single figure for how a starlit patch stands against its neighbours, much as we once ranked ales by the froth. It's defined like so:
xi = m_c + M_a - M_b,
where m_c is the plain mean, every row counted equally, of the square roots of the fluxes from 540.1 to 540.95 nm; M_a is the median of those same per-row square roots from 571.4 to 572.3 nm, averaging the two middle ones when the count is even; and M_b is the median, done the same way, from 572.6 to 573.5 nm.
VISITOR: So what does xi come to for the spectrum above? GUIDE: 5.8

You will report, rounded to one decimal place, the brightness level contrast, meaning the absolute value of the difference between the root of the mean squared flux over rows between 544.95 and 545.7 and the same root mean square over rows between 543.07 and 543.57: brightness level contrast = 2.1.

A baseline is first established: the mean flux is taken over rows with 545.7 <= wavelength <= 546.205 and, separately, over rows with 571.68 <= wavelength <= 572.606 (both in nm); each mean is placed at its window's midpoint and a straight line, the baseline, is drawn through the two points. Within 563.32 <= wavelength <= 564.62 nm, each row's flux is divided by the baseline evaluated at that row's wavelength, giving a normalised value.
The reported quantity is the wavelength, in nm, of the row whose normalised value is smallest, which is 564.164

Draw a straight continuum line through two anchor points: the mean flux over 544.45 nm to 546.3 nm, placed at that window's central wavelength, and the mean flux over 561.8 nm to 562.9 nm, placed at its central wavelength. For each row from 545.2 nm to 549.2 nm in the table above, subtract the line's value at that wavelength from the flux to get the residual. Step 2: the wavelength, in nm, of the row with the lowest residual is 548.537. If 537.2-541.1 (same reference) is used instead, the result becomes 540.637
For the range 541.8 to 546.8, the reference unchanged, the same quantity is 543.508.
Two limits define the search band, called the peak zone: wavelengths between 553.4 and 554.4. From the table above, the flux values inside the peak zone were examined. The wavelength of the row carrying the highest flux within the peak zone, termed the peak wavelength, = 553.867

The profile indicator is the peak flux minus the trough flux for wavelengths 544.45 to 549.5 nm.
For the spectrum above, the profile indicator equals 23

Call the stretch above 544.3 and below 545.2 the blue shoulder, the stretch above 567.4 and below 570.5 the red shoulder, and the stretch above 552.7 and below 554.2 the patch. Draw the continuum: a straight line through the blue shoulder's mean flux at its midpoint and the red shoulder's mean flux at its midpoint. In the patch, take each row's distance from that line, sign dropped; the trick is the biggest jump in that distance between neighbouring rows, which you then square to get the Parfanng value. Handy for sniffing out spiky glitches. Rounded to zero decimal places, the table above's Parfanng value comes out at 94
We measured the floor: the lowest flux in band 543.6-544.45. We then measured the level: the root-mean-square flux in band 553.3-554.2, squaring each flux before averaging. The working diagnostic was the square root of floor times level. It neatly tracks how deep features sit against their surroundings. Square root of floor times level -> 40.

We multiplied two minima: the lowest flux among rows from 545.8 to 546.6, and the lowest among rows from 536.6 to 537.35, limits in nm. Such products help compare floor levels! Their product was 1271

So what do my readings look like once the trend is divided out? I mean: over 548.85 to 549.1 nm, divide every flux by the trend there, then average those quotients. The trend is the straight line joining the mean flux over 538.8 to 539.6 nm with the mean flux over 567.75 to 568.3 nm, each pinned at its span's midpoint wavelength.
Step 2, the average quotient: 0.91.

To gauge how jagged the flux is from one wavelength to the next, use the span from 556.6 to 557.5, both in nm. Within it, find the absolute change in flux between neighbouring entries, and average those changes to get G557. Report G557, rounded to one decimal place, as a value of 8.0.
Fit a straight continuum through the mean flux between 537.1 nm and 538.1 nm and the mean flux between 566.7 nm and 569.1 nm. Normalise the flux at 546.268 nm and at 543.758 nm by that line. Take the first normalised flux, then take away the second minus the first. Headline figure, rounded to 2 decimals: 1.01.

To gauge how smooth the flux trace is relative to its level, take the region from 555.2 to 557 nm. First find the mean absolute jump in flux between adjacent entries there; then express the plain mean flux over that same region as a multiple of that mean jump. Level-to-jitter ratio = 4.96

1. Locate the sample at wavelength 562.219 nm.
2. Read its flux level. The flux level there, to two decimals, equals 43.78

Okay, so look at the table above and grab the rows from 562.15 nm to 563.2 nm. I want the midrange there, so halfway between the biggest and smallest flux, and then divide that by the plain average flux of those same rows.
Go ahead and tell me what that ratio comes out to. 0.97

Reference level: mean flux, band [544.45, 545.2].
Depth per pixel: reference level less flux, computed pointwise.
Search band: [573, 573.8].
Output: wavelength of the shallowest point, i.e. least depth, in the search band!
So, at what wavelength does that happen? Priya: 573.331 nm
